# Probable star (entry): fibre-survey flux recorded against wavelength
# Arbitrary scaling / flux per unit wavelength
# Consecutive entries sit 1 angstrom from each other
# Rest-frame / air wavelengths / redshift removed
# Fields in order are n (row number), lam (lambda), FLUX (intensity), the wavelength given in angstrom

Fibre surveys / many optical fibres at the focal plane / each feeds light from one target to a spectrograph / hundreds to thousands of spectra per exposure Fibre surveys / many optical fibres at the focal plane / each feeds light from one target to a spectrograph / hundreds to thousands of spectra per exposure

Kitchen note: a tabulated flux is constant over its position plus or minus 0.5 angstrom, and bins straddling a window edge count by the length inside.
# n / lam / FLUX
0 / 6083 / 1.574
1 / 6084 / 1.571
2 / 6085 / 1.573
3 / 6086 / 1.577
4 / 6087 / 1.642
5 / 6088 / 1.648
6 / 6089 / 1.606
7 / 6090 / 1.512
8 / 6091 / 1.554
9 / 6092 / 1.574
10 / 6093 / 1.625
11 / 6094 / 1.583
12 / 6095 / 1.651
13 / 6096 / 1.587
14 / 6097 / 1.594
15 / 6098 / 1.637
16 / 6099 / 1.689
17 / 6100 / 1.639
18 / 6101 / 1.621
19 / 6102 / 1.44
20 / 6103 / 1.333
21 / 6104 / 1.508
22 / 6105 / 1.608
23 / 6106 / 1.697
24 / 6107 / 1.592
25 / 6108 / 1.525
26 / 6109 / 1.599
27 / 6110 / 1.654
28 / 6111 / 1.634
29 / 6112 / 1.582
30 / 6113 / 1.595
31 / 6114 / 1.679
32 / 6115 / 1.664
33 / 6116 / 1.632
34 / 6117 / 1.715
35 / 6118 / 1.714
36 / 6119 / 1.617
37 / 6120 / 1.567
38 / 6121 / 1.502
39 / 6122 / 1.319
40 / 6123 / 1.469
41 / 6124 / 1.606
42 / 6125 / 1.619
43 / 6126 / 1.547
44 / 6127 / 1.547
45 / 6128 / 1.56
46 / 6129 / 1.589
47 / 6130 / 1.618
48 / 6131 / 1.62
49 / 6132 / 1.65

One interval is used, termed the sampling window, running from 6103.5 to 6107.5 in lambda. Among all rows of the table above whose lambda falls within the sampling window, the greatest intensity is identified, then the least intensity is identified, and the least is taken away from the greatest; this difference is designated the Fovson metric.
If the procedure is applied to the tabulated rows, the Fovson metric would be 0.19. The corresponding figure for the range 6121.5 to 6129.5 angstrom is 0.30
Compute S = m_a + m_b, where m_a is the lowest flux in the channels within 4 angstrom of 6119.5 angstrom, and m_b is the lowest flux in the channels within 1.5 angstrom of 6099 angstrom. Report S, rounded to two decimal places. 2.96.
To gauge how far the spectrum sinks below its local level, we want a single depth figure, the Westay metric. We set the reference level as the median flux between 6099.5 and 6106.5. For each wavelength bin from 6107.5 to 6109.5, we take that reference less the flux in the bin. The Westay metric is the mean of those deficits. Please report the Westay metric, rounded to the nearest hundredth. 0.05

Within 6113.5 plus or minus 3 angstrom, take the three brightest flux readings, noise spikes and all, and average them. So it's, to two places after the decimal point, 1.66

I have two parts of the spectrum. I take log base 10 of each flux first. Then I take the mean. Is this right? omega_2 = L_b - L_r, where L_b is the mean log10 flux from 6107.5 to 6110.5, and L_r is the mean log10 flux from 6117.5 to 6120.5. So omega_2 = -0.011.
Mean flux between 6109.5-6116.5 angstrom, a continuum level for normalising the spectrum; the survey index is 1.63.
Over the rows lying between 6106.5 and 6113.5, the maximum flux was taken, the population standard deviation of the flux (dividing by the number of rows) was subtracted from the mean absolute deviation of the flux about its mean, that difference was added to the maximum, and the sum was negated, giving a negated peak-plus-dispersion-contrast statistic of -1.64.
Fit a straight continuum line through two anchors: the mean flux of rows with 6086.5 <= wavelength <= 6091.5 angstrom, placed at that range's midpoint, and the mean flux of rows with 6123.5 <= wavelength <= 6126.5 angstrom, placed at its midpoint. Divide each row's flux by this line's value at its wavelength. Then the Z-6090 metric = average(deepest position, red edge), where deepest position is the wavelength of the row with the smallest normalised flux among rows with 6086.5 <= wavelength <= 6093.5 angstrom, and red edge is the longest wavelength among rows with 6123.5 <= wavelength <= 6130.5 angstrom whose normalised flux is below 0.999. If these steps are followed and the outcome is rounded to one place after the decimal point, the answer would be 6109.0 angstrom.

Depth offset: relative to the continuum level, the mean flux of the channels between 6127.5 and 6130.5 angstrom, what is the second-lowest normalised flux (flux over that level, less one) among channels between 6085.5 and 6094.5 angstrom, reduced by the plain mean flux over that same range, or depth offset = -1.61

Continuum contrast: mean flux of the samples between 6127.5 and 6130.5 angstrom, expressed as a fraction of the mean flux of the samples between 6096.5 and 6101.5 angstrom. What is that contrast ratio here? 0.97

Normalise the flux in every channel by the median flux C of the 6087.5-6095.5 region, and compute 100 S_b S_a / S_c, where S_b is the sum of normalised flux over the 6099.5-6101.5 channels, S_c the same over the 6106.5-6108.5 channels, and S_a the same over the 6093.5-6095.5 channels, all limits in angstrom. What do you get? 212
